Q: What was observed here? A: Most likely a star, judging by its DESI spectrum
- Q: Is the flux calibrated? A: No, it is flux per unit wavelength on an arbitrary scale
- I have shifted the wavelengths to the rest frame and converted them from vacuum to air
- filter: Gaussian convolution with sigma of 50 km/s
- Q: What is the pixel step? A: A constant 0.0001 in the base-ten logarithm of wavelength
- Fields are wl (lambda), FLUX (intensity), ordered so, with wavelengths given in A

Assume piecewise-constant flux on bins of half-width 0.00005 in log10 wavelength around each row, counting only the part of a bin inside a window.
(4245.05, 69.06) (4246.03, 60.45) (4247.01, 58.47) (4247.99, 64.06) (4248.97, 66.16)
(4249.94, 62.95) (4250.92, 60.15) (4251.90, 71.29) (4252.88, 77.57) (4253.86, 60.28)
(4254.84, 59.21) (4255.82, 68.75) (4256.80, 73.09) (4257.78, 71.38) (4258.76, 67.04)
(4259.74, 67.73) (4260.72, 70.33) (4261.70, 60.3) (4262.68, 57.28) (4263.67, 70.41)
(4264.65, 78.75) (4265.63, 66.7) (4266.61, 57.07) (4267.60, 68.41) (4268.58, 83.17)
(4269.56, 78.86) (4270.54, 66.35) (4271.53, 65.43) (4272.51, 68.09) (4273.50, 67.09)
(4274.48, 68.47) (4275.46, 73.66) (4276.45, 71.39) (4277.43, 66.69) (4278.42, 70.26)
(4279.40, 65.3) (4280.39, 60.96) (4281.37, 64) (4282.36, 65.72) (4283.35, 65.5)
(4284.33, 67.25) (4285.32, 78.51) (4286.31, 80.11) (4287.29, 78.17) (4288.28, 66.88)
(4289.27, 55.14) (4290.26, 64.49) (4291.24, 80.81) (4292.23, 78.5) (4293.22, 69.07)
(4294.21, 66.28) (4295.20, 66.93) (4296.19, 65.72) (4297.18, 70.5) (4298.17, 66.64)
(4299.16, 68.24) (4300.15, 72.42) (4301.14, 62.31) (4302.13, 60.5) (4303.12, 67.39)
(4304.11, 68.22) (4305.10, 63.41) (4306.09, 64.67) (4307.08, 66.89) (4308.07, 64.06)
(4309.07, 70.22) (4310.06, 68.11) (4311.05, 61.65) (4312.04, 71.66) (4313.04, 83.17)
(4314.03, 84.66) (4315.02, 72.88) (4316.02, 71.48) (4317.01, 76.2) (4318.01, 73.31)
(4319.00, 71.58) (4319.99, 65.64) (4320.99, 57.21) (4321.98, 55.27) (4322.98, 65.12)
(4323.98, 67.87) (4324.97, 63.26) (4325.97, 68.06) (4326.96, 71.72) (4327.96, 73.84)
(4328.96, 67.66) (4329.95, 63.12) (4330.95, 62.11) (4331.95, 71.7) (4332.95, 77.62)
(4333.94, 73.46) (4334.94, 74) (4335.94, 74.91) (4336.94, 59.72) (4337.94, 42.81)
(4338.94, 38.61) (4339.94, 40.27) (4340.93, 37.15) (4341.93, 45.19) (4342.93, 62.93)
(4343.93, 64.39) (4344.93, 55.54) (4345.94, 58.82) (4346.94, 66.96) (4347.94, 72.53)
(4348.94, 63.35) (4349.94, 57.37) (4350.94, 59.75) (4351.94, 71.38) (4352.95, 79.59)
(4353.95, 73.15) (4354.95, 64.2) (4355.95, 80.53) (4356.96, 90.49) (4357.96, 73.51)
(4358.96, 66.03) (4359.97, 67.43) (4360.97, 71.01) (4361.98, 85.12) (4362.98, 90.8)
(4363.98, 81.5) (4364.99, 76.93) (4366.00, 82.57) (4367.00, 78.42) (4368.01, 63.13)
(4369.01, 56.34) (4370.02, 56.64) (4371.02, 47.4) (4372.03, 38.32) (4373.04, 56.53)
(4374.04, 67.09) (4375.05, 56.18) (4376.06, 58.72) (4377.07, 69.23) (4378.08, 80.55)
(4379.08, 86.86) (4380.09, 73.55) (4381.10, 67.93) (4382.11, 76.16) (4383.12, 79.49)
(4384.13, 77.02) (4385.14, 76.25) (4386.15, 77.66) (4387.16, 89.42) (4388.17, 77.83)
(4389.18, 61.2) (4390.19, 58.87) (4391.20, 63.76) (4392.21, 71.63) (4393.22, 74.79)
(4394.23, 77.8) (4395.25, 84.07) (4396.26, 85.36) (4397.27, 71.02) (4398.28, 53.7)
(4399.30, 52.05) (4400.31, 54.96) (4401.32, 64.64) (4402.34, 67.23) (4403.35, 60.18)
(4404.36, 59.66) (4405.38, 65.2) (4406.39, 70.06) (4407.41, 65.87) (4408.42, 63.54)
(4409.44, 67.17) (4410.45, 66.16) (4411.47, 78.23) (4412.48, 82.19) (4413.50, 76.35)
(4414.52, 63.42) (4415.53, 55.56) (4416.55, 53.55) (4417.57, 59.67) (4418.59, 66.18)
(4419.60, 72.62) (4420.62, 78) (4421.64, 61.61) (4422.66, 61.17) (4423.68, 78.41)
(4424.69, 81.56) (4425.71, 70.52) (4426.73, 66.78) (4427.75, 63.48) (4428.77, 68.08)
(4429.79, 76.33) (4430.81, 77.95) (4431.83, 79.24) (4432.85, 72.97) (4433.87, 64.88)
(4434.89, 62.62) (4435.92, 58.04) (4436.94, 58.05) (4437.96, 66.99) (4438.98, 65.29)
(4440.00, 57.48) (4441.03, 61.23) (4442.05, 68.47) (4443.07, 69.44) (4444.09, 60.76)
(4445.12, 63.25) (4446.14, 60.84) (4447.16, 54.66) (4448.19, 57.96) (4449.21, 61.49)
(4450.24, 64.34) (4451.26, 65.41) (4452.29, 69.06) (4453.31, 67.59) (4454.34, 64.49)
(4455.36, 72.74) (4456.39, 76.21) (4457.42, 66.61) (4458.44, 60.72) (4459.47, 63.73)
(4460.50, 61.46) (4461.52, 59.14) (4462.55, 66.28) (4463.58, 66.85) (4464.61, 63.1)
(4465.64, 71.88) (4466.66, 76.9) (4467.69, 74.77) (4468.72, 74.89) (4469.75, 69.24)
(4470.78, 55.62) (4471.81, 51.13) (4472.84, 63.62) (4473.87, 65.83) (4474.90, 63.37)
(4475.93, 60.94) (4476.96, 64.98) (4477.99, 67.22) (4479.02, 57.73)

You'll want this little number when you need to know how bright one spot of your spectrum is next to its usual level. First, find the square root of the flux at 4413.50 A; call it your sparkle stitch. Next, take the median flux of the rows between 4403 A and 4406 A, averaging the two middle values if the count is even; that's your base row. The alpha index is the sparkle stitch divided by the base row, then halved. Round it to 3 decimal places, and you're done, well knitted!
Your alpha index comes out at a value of 0.073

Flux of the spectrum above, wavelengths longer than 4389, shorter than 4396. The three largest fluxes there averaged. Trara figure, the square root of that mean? 8.88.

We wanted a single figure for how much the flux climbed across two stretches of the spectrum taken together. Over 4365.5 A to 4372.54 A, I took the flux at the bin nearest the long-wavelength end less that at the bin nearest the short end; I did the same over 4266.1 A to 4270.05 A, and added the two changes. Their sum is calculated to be -22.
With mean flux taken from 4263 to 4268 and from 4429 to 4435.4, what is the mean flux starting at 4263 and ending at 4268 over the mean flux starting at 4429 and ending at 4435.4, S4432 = 0.94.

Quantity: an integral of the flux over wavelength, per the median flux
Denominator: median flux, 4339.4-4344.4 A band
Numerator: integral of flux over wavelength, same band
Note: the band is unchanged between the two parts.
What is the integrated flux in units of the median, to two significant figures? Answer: 5.5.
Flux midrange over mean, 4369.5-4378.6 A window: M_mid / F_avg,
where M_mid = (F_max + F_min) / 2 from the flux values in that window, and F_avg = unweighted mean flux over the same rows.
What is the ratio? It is 1.01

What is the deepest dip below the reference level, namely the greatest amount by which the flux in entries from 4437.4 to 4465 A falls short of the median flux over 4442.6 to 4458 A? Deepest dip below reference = 10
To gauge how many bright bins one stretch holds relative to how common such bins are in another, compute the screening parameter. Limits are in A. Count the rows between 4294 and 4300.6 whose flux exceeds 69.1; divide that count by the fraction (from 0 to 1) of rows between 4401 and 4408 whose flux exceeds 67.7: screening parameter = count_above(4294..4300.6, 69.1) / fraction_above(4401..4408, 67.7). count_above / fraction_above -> 14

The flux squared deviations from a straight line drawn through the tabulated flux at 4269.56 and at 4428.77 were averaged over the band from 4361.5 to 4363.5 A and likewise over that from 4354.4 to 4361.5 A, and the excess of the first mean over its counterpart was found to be 171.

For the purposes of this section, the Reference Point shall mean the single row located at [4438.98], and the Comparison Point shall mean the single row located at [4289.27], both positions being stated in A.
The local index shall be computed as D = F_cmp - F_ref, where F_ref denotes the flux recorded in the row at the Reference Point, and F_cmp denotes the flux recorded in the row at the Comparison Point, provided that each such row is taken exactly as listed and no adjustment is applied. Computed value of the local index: -10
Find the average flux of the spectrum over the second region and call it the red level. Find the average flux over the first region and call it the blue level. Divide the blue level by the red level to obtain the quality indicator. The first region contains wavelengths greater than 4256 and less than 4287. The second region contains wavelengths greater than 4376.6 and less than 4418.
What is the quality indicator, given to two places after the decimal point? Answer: 0.99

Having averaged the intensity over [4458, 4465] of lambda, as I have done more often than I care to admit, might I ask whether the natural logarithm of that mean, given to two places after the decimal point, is 4.14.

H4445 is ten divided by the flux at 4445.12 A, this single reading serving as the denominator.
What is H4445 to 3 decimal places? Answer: 0.158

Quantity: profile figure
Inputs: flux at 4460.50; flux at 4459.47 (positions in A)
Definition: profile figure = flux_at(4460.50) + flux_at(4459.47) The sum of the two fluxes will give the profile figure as 125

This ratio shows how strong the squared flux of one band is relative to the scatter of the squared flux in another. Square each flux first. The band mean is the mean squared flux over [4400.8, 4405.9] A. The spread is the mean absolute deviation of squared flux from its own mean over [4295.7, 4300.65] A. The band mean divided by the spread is 13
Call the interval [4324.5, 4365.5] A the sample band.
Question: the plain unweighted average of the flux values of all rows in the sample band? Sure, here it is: 66.8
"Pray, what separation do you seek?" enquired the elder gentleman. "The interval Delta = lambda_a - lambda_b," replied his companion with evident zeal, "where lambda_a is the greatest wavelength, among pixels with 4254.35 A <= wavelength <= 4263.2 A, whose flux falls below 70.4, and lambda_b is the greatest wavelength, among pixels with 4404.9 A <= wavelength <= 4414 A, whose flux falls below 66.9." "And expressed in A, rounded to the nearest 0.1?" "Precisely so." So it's -147.8 A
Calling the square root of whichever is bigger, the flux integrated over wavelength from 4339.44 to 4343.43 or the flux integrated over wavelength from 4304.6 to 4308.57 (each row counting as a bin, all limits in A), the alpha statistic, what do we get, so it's 16.0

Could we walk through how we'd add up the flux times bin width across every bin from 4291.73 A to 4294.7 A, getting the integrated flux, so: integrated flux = 211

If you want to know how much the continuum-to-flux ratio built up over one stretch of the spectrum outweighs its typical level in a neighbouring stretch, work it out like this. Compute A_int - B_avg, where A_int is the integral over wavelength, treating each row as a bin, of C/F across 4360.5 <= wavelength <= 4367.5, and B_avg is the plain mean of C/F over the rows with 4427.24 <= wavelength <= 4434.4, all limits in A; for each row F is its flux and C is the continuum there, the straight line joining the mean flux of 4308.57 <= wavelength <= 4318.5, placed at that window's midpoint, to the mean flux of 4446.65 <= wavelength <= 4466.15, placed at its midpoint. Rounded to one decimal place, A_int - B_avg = 5.2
